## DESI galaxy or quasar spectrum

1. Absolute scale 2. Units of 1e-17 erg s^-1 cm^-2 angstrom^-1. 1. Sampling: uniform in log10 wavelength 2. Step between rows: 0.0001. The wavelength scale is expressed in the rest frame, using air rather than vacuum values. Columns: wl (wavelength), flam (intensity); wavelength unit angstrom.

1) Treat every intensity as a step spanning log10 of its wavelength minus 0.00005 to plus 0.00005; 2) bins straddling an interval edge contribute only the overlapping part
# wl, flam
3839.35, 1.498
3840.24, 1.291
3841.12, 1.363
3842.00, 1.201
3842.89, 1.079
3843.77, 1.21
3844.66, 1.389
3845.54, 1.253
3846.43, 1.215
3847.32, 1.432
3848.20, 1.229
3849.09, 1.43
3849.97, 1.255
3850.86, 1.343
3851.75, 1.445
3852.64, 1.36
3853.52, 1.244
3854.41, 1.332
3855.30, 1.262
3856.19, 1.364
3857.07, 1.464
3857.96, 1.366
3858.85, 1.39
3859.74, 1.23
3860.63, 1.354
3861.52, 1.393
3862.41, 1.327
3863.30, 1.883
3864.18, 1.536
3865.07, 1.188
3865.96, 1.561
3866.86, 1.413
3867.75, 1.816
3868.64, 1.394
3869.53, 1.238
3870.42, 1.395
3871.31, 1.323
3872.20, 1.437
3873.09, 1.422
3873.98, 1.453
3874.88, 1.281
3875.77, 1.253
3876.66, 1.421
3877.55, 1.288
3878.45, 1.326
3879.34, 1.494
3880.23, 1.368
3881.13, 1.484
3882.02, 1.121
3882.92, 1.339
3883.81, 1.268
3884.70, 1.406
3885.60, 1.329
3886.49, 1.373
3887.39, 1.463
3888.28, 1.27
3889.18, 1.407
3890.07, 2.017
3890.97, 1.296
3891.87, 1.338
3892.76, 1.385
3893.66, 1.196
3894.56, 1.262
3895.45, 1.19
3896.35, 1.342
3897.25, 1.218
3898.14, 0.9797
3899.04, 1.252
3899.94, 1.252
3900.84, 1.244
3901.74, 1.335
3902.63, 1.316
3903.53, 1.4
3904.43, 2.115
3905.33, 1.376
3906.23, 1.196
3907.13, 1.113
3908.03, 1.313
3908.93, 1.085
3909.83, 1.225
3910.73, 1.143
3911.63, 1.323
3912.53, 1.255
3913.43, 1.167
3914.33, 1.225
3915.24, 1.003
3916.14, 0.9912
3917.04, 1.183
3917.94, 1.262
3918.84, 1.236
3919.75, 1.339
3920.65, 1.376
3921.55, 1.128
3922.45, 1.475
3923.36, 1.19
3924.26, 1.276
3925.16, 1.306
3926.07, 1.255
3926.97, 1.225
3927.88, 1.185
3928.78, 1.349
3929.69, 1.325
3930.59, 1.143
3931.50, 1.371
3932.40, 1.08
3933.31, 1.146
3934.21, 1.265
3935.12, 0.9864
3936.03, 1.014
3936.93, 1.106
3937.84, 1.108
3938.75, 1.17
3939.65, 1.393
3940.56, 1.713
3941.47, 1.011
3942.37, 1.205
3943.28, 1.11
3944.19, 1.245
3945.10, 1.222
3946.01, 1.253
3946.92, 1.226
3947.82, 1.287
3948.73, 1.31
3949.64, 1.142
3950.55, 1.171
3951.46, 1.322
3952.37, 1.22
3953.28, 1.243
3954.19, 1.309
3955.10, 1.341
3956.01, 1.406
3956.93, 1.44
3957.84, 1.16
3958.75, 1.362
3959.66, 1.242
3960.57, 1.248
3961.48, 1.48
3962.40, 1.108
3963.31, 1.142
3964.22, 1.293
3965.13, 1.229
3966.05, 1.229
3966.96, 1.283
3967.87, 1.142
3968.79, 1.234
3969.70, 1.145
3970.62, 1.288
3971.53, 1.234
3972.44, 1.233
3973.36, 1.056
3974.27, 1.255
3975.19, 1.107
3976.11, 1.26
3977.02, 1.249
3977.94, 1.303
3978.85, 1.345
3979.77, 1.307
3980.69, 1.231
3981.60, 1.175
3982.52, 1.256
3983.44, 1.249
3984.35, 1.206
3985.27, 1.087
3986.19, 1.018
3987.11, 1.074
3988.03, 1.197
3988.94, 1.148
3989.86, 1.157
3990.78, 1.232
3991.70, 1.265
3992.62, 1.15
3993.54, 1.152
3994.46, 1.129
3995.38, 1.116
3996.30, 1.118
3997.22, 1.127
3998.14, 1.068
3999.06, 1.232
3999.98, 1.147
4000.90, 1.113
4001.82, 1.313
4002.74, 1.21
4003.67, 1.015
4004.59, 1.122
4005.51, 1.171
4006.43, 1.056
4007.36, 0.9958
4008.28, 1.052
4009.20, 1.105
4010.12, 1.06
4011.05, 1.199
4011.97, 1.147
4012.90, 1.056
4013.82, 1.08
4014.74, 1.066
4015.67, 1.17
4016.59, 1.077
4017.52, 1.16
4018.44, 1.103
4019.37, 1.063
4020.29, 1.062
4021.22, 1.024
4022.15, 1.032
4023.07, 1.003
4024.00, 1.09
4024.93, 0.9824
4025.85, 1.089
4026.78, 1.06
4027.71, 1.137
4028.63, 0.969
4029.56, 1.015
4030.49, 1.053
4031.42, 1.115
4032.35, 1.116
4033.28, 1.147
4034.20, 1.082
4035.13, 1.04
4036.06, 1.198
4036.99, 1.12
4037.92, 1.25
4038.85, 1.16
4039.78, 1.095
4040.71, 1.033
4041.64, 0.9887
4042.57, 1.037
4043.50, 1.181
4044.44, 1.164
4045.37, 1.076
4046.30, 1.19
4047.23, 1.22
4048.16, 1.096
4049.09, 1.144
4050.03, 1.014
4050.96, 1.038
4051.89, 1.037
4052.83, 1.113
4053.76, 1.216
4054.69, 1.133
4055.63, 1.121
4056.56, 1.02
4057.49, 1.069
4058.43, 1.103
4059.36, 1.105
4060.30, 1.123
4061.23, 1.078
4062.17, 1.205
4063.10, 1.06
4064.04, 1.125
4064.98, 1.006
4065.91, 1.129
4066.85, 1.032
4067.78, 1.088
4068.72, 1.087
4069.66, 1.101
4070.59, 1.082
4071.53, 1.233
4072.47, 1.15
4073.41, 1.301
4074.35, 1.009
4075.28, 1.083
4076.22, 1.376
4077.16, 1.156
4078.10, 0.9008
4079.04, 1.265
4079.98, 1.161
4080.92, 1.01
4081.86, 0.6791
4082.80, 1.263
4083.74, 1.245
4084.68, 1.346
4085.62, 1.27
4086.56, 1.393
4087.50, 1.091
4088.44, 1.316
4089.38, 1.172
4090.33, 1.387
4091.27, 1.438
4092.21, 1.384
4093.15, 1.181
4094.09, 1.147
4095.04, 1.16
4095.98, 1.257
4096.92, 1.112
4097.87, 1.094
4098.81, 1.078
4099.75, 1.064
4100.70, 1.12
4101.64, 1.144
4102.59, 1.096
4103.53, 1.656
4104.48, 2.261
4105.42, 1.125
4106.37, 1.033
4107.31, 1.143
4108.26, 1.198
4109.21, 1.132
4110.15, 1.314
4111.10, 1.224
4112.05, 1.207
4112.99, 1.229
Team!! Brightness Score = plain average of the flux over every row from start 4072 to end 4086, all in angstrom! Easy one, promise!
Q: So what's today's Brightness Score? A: 1.15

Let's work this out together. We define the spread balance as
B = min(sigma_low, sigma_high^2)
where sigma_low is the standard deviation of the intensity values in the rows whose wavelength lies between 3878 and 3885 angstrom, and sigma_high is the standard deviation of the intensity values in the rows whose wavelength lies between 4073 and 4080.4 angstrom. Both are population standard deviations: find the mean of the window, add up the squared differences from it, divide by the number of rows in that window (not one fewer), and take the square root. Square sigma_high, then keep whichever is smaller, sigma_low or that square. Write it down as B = 0.022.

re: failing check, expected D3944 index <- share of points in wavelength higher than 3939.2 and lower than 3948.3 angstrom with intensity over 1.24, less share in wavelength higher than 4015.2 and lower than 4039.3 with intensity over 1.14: 0.3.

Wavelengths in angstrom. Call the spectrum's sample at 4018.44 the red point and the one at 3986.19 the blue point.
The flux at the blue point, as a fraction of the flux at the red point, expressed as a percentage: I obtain 92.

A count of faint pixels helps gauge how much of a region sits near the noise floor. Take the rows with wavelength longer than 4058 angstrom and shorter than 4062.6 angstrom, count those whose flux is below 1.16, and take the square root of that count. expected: 2.0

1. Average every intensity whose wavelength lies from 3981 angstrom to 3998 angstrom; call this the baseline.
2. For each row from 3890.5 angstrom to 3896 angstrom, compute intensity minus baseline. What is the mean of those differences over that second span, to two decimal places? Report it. 0.12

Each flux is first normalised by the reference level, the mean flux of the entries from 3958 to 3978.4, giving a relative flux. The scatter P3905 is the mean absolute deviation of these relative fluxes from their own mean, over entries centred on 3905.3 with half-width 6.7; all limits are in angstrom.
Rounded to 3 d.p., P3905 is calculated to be 0.107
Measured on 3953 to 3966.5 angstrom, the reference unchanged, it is 0.071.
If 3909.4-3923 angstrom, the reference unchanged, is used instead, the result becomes 0.078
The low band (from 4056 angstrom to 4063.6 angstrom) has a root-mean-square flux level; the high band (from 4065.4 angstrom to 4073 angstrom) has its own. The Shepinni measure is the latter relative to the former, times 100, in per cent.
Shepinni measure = 102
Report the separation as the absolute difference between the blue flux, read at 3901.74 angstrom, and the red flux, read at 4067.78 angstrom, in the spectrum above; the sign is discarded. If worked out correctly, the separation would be 0.25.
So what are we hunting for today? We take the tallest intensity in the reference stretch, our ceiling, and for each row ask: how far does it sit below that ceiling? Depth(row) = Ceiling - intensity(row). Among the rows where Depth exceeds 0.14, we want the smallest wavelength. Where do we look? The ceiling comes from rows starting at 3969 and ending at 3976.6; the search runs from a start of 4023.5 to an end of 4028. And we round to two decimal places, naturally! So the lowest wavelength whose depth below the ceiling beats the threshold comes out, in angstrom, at 4024.00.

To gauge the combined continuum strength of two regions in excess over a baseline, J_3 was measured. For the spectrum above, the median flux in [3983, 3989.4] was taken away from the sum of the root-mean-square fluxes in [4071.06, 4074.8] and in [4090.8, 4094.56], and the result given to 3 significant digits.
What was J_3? 1.32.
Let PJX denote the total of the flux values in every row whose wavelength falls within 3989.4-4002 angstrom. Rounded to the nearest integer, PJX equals 16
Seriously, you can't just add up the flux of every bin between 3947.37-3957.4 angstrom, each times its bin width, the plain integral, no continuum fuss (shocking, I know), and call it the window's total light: 12.9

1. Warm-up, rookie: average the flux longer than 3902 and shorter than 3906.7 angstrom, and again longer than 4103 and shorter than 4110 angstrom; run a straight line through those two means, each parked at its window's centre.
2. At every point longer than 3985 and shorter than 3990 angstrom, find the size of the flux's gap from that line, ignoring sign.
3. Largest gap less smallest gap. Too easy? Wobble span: 0.180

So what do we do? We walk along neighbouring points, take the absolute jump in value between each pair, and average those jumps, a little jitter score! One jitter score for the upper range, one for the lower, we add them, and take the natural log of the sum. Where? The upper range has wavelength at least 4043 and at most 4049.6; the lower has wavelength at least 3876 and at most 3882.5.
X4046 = -1.48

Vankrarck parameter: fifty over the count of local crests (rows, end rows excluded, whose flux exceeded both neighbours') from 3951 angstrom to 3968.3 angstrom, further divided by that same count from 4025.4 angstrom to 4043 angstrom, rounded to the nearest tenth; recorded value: 2.5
